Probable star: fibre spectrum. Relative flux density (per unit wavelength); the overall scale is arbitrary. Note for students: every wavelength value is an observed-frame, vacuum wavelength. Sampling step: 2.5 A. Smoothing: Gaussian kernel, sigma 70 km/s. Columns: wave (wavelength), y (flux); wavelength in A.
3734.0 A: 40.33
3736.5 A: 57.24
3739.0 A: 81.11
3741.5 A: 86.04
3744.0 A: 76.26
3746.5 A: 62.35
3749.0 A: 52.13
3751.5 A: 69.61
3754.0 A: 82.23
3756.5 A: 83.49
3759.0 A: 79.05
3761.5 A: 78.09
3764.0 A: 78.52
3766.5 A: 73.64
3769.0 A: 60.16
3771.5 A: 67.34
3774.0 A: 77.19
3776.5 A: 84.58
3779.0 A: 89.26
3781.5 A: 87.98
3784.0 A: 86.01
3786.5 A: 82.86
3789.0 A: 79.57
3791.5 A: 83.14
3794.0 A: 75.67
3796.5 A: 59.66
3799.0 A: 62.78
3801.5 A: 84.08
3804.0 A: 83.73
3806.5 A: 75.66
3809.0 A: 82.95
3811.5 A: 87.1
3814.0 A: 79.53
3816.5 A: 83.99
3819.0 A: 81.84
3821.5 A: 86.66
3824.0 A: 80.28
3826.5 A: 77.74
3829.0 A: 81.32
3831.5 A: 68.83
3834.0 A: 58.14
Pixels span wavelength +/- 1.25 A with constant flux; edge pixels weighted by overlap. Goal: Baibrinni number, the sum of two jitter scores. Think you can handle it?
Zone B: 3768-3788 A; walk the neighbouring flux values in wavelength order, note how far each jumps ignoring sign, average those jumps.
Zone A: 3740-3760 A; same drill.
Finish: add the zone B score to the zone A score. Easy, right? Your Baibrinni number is 15.0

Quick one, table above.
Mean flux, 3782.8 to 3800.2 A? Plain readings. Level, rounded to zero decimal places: 76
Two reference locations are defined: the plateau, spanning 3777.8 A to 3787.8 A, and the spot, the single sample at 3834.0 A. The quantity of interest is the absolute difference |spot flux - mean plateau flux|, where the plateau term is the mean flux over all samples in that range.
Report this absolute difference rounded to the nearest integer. 28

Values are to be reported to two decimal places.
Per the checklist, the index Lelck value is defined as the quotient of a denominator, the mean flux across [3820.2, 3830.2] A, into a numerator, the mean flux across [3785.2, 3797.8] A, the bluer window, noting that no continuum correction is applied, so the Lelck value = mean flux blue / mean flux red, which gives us 0.93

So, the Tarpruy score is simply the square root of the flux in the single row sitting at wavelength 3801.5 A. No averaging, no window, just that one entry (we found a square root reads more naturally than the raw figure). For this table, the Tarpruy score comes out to 9.2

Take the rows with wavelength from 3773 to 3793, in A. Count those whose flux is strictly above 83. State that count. 5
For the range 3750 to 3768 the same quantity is 1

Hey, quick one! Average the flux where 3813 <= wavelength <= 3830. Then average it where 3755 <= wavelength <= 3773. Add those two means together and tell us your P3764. 156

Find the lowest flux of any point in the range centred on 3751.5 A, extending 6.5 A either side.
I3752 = 52.13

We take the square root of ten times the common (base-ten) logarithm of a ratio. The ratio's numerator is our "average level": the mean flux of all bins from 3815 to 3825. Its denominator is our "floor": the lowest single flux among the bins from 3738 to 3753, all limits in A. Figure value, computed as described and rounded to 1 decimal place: 1.4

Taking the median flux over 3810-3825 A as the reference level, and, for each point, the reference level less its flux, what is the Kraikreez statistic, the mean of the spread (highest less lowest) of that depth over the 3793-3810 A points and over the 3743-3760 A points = 28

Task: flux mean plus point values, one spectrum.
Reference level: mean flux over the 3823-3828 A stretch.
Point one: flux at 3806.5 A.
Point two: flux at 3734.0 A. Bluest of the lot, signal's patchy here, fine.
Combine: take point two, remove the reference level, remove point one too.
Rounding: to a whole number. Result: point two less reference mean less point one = -114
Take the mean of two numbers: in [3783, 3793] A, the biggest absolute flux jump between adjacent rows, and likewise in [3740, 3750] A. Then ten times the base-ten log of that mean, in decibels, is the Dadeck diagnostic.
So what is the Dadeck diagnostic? 9.4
